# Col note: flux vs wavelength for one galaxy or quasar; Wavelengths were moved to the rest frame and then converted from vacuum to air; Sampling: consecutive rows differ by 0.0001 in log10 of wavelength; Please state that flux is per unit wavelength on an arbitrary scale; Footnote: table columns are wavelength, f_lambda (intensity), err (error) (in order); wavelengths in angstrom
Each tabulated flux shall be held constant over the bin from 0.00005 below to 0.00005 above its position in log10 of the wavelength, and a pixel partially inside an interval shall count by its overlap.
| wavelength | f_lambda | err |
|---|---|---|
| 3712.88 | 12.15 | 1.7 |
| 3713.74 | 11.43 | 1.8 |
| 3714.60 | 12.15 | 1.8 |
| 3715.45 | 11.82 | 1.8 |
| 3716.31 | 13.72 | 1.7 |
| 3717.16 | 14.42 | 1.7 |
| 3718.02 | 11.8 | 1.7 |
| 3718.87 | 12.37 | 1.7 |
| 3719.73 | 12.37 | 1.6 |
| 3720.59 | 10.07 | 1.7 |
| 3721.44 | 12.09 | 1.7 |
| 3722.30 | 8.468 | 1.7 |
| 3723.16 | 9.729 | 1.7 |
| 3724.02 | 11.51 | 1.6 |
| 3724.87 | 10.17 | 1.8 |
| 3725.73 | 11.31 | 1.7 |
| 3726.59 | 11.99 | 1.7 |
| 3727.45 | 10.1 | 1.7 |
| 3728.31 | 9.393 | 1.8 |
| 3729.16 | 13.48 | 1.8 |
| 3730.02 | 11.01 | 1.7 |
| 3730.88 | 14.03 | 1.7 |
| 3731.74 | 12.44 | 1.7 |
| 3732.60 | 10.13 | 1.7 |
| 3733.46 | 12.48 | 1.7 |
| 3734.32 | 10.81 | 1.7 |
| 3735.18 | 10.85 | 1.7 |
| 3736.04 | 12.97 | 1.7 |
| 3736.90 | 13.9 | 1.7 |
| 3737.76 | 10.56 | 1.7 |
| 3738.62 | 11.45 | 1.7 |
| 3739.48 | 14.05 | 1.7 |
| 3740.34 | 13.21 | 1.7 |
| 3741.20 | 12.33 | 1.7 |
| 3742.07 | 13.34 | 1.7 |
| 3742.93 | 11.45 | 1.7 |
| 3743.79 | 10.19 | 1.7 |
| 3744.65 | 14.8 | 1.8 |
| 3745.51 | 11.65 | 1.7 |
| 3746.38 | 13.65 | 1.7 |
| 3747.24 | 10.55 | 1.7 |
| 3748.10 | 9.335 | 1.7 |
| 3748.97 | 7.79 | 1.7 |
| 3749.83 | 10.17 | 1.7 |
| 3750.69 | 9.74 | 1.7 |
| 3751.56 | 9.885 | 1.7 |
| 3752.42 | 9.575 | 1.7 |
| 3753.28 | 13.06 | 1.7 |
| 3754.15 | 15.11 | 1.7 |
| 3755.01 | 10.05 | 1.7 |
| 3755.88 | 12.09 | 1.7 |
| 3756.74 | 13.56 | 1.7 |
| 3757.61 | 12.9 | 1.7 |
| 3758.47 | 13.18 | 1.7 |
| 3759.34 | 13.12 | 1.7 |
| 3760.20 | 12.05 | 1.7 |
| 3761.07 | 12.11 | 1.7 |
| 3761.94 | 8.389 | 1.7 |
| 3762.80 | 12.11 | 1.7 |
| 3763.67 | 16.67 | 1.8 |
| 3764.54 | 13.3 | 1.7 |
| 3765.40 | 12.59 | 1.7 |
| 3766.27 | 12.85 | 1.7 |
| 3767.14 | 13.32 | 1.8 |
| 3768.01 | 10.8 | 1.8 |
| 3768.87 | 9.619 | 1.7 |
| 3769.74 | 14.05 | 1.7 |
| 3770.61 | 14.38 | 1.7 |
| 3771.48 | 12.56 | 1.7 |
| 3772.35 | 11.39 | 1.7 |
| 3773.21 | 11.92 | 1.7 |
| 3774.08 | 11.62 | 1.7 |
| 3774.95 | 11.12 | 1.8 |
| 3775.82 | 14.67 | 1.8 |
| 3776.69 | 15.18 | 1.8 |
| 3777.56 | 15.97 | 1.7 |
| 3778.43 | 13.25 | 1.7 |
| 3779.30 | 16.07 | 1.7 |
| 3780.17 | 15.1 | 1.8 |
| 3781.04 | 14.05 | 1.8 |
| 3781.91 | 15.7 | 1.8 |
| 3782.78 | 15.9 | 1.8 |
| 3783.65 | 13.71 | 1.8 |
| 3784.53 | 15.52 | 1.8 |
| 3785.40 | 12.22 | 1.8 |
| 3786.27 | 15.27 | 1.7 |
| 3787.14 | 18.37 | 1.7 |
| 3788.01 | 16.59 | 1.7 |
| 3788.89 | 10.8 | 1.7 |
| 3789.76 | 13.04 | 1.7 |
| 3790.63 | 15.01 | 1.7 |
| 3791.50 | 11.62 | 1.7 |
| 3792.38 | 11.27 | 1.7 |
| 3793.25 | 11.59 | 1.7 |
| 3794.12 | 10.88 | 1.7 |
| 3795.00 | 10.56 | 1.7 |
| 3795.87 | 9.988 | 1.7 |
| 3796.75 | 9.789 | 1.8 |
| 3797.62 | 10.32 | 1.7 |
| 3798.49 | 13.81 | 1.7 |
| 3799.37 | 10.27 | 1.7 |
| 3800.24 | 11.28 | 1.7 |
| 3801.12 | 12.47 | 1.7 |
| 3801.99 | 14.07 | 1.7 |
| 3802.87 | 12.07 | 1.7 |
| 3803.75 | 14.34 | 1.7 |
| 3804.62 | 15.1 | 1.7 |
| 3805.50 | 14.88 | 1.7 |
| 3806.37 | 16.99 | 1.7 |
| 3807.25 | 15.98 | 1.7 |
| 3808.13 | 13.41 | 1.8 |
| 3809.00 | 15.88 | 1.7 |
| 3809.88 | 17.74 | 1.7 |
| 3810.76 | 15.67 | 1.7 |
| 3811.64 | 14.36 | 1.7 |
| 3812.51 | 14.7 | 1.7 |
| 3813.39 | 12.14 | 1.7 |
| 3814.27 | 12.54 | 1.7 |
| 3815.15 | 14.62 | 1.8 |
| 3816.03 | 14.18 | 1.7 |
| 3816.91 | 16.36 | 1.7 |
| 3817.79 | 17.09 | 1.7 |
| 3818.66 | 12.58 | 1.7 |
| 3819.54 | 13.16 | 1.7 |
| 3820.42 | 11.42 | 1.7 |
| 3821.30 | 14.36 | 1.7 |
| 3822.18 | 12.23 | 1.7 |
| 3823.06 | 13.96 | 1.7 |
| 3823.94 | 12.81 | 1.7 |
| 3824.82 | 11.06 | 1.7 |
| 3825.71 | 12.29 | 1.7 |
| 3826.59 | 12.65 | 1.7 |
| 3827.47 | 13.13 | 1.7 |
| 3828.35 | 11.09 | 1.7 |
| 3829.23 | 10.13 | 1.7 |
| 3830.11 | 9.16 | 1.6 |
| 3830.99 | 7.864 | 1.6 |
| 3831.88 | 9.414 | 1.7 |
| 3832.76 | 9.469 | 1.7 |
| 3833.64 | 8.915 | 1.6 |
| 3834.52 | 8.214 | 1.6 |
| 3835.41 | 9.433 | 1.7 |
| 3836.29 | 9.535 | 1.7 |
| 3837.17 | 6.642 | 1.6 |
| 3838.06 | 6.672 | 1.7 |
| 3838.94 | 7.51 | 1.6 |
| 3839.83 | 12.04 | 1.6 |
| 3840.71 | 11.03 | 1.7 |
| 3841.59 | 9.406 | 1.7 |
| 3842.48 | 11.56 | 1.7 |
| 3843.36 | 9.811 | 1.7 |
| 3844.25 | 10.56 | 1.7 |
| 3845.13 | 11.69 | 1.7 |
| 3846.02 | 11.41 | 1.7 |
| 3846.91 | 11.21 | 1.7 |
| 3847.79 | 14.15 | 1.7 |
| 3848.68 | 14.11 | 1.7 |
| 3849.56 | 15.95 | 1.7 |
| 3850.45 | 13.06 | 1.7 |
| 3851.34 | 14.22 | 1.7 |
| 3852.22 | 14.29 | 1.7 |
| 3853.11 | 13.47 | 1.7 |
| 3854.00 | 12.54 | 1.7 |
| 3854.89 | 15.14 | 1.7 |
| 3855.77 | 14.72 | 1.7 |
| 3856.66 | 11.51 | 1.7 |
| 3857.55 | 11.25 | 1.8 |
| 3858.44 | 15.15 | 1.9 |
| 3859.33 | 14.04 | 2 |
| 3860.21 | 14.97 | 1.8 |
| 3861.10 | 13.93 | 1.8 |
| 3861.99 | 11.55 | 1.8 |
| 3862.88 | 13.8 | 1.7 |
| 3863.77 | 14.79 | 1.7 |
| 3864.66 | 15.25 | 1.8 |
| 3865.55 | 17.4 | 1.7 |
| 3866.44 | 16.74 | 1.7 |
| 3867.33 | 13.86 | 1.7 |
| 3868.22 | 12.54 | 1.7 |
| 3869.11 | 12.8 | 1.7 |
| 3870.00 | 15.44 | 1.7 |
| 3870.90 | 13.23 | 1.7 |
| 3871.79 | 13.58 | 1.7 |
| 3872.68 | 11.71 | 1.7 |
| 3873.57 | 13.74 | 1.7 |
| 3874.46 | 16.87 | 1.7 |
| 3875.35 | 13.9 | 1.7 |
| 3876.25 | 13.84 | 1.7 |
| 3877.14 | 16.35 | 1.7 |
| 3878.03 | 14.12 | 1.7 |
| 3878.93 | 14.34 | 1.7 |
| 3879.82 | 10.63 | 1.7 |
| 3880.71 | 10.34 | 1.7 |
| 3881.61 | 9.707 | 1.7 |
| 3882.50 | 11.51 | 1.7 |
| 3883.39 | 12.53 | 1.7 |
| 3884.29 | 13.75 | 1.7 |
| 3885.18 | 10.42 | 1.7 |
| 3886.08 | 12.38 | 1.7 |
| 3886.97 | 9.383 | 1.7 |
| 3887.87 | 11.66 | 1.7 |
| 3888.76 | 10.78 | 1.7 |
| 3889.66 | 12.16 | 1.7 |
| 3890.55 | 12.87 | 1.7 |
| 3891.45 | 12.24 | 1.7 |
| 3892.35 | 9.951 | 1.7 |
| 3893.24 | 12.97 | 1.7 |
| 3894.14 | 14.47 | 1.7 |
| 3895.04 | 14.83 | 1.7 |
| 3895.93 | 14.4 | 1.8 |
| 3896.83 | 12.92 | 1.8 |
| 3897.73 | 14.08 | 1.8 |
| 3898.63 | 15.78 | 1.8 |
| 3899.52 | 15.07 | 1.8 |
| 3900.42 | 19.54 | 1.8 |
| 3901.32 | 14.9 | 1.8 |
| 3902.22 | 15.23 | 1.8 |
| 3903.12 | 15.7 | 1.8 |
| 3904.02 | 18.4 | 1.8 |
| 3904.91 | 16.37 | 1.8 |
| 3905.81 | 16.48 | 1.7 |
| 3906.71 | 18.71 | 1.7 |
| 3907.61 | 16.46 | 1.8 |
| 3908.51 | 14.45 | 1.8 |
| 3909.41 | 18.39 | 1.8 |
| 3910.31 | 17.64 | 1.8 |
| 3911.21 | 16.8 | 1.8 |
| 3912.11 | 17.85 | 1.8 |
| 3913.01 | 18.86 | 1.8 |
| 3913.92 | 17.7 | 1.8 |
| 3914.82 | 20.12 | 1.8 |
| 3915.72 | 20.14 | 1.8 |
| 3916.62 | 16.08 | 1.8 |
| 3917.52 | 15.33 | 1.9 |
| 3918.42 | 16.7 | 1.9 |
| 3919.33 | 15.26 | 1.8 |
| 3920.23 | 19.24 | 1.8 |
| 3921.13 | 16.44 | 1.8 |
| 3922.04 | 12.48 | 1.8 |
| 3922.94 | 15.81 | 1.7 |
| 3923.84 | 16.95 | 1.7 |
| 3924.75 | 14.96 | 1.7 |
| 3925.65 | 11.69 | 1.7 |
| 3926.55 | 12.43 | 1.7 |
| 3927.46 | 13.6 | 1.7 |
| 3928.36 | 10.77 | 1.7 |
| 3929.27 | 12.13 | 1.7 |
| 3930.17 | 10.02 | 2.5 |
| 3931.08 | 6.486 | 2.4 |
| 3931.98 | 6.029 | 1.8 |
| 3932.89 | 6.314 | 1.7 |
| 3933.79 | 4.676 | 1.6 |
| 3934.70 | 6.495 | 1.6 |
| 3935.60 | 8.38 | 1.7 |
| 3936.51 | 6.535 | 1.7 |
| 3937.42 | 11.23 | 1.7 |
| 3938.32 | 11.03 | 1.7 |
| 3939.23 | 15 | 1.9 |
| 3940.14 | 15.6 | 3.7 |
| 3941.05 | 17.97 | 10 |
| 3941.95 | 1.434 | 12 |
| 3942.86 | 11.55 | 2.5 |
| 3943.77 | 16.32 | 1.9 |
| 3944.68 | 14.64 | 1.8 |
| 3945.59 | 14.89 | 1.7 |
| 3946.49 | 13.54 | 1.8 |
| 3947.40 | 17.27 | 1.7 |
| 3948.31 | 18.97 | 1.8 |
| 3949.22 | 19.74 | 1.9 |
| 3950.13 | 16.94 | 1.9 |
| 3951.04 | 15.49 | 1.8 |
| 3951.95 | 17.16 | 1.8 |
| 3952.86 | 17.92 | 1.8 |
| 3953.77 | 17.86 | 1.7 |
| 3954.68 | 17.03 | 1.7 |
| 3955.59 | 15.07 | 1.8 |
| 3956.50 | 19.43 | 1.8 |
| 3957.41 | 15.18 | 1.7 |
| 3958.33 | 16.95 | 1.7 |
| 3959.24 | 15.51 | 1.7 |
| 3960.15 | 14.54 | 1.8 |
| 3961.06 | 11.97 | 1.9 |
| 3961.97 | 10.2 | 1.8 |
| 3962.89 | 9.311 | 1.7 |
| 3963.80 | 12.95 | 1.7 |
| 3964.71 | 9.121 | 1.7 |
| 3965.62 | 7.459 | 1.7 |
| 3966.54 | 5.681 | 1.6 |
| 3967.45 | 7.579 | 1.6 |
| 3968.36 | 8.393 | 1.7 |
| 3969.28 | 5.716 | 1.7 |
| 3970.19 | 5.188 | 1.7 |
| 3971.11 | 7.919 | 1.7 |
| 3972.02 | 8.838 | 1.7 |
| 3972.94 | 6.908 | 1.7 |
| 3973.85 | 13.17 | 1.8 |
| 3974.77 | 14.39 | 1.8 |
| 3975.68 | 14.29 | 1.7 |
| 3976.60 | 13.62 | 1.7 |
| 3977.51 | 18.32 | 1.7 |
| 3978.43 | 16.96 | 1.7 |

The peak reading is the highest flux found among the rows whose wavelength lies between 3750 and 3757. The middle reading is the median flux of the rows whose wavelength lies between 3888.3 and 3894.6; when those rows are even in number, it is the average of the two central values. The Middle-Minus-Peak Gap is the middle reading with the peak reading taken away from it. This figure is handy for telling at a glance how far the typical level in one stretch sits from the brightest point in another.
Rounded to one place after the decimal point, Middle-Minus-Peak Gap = -2.9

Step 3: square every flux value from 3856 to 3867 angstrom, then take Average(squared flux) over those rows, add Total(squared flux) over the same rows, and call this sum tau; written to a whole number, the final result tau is 2667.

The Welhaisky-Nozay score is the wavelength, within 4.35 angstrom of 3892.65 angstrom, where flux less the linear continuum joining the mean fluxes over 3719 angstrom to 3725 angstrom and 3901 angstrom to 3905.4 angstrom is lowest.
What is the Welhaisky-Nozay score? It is 3892.35 angstrom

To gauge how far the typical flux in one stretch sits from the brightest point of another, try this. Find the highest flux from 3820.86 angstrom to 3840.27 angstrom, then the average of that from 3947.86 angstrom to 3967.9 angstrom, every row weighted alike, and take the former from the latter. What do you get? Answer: 0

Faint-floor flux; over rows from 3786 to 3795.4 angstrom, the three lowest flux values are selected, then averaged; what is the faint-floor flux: 10.7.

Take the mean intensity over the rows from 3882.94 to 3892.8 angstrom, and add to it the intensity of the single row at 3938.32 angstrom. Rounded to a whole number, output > 23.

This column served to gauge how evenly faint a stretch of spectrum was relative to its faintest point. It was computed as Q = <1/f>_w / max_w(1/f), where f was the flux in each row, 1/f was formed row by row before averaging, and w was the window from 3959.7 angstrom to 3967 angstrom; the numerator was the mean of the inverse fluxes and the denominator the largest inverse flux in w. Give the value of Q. 0.61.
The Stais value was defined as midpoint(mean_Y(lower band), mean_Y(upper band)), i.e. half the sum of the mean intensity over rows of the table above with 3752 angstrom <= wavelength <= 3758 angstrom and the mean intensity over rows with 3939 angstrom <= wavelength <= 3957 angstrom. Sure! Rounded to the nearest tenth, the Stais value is 14.0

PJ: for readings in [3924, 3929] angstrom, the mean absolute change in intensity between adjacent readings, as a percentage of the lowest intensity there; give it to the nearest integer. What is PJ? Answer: 19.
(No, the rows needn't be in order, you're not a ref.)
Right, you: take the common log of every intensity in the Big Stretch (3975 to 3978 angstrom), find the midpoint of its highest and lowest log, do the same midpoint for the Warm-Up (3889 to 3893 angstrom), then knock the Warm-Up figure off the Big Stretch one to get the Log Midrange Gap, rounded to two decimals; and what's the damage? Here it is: 0.14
